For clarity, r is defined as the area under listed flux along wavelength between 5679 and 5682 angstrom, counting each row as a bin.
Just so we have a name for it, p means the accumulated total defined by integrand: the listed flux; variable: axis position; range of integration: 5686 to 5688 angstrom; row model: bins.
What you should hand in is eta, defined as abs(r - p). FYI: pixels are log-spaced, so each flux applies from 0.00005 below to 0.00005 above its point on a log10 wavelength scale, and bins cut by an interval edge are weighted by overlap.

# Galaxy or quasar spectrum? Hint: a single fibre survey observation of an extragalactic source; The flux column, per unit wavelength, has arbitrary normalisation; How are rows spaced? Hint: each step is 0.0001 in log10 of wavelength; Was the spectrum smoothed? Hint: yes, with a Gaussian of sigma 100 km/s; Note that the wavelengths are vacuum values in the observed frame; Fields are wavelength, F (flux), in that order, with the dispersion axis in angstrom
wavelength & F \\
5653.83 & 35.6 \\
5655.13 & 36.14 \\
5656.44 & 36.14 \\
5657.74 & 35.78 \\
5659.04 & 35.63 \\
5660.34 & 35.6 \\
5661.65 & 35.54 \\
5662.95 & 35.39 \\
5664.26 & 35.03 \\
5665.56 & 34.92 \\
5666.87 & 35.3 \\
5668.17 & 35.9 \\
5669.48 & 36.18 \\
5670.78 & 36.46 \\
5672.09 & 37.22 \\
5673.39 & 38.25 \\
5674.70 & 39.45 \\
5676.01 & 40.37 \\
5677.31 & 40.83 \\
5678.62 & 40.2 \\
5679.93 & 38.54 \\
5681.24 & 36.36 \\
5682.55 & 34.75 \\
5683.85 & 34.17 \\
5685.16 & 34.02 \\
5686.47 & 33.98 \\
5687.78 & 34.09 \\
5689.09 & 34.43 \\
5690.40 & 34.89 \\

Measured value 45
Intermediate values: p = 68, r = 113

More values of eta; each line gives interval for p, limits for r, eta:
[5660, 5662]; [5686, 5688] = 3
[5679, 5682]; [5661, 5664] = 6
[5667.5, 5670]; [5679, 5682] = 23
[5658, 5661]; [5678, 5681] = 10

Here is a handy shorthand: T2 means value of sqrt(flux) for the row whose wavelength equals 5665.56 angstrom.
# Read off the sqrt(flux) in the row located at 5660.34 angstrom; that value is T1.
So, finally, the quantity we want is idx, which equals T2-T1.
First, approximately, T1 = 5.97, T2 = 5.91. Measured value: -0.06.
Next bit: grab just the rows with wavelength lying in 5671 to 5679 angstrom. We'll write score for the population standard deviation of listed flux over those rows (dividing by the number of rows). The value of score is 1.3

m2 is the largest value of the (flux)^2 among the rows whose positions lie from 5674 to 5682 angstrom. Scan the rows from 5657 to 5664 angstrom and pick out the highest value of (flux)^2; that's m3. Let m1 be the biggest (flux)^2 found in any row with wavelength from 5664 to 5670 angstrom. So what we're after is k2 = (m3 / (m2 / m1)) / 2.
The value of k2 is 503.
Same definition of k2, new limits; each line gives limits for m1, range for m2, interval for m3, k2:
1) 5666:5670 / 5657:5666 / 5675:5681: 852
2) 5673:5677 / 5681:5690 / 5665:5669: 794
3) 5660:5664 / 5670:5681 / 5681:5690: 503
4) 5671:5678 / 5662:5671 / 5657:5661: 803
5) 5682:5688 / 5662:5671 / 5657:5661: 581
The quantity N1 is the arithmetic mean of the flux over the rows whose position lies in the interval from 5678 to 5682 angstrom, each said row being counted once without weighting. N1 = 38.4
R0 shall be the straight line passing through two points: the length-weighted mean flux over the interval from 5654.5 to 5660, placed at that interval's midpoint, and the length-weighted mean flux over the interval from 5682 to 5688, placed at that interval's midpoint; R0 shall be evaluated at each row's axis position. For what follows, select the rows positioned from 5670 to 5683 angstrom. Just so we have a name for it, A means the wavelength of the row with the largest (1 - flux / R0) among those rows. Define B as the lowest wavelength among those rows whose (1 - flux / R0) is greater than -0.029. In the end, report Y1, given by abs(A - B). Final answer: 0.0 angstrom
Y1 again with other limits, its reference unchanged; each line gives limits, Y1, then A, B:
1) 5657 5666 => 7.8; 5665.56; 5657.74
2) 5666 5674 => 0.0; 5666.87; 5666.87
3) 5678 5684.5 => 1.3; 5683.85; 5682.55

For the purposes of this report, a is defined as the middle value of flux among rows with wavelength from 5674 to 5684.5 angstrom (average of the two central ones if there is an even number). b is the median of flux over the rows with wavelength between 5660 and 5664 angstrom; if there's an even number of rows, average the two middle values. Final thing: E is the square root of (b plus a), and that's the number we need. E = 8.63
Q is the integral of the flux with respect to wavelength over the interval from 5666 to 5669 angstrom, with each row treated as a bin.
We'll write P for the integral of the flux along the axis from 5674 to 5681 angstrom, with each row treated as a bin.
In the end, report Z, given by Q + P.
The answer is 384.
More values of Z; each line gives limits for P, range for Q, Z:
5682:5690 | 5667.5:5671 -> 401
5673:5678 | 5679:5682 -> 312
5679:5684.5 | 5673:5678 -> 398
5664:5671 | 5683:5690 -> 489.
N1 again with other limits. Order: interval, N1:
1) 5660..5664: 35.5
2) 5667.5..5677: 37.7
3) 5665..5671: 35.8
